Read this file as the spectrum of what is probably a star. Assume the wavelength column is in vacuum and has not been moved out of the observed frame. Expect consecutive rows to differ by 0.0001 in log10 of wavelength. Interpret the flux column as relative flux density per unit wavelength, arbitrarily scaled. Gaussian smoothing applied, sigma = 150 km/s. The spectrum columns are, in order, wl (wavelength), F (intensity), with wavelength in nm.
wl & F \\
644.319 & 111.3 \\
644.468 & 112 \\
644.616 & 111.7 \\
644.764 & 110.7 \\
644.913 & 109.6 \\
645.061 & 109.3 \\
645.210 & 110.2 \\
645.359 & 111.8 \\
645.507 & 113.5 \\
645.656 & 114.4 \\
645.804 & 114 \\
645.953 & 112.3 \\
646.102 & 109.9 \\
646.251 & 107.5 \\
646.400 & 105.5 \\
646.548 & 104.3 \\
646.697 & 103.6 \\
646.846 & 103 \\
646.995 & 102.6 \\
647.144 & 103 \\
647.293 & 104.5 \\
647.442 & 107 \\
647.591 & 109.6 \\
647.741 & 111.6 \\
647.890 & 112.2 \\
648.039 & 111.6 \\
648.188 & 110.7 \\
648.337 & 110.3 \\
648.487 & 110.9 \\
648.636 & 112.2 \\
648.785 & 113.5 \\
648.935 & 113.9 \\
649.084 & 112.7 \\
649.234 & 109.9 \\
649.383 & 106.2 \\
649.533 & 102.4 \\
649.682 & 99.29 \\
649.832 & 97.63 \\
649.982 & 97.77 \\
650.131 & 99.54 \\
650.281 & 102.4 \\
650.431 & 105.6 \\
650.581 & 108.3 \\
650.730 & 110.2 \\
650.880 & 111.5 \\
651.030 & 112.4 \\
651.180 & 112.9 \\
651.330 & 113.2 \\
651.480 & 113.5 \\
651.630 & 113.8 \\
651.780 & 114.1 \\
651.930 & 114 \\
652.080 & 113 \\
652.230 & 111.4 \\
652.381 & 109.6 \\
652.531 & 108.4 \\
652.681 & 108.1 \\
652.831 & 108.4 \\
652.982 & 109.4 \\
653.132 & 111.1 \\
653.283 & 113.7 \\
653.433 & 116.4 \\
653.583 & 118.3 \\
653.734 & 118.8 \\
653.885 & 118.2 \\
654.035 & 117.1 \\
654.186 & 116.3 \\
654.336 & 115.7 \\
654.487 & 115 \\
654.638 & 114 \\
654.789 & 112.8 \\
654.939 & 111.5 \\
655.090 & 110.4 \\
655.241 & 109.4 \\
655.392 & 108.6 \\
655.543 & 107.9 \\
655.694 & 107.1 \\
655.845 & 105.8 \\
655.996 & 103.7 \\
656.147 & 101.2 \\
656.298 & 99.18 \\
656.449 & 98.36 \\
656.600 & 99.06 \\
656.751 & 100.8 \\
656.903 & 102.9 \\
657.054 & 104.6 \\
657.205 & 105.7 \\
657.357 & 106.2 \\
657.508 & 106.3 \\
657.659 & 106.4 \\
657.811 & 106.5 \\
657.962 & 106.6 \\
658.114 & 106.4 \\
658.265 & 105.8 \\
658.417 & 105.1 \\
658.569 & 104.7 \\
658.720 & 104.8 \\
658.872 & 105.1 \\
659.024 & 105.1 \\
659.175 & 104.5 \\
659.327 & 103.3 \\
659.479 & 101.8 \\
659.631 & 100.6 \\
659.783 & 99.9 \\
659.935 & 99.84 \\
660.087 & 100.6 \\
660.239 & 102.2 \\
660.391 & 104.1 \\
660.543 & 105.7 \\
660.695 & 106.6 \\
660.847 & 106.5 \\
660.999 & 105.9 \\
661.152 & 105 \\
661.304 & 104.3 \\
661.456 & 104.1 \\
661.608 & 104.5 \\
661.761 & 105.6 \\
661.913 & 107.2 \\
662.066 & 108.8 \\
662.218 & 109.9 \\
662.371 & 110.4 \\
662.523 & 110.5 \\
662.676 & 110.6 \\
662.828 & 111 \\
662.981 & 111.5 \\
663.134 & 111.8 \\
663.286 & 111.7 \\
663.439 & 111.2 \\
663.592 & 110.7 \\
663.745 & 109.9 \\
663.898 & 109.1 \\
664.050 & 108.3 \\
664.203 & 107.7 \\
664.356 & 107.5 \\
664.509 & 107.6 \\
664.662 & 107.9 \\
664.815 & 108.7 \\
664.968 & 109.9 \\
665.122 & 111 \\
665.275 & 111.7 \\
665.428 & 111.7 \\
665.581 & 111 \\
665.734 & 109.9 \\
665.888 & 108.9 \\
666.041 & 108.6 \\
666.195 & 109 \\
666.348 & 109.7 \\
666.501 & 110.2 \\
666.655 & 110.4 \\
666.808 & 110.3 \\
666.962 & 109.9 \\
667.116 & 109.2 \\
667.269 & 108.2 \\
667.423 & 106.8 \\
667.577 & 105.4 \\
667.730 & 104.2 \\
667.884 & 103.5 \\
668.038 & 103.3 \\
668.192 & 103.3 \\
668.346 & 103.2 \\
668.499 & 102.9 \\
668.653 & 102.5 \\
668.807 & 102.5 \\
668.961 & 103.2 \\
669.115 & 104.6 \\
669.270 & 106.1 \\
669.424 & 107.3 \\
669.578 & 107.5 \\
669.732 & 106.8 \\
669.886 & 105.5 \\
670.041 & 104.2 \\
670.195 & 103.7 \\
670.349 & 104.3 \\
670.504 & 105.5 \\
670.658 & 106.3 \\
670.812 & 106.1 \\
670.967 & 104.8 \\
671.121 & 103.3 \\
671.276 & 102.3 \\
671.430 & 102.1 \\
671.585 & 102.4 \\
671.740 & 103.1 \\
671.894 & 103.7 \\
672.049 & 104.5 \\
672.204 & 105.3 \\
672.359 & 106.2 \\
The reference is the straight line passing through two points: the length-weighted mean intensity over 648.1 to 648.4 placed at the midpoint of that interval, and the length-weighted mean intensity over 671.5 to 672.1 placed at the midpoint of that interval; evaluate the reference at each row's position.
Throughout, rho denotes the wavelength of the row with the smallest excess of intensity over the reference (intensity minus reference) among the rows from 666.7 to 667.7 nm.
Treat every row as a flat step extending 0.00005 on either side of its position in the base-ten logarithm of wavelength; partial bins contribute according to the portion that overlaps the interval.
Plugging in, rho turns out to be 667.577 nm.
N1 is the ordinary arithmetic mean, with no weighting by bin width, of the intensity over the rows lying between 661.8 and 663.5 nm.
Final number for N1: 110.4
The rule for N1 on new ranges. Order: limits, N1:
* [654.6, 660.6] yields 104.9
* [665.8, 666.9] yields 109.6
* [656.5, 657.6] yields 103.7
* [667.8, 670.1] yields 104.4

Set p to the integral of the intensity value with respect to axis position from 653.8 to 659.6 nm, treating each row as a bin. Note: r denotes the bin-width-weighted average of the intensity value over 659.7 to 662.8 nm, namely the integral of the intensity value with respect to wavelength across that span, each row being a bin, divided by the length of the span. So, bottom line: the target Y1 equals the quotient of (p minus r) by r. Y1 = 4.9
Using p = 620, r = 106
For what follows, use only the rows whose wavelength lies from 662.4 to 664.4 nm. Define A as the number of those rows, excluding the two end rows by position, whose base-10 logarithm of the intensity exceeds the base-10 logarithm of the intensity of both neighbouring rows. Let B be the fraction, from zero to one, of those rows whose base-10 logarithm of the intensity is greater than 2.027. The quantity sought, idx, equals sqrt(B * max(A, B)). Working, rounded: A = 1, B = 1.0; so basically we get 1.00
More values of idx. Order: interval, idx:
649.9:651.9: 0.69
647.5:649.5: 1.36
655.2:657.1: 0.31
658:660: 0.00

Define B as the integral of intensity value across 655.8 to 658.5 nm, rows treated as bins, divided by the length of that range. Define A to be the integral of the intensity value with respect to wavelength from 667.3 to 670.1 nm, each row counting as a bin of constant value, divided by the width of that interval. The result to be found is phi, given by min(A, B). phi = 103.9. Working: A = 105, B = 104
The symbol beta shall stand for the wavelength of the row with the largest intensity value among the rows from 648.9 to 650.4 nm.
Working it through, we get 648.935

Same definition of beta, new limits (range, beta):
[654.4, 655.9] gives 654.487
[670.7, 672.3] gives 670.812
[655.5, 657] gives 655.543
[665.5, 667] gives 665.581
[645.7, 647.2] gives 645.804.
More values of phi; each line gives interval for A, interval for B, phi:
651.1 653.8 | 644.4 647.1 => 109.2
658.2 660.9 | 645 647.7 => 103.6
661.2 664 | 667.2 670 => 104.8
